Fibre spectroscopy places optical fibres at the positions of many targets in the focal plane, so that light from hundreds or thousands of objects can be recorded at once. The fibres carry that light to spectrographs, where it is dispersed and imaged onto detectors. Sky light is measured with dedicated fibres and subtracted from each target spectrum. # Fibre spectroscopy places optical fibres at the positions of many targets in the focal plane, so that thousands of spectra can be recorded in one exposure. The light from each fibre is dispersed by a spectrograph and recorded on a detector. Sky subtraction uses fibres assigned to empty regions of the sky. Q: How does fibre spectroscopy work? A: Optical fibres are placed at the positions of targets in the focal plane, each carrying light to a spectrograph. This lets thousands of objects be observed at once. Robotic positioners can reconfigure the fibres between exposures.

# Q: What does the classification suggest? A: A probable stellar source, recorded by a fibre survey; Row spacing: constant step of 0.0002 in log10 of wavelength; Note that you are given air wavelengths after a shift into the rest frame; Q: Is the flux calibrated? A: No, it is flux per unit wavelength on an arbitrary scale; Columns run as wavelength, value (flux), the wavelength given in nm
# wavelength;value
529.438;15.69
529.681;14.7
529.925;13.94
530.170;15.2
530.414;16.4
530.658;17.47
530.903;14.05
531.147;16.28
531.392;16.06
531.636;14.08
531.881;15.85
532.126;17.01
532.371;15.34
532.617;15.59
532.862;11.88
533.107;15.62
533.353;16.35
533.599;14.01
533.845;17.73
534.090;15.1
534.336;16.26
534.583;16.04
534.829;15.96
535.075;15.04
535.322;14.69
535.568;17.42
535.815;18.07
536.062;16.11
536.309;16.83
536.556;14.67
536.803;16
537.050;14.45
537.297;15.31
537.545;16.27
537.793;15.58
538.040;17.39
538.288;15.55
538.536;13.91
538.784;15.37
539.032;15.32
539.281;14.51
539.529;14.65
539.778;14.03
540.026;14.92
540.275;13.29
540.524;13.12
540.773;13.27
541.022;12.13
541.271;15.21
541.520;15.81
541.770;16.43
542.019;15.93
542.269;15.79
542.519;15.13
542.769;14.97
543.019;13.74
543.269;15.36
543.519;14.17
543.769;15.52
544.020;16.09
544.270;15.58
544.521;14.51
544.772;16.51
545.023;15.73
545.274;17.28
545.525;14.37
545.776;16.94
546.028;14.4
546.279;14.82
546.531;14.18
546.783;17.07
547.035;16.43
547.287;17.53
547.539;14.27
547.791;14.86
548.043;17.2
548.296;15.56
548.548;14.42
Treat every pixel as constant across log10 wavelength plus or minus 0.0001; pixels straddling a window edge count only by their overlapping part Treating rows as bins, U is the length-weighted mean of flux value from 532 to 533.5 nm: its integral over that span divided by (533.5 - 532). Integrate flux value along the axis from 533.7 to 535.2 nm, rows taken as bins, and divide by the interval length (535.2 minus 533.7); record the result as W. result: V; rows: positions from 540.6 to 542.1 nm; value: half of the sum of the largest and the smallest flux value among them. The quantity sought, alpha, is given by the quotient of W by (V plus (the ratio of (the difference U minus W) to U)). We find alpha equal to 1.12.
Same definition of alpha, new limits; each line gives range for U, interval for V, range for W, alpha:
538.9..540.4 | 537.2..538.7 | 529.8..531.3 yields 1.00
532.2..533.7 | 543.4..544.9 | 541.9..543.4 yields 0.99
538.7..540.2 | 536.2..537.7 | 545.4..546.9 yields 0.98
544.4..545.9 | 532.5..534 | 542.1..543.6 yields 1.00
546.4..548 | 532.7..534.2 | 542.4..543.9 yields 1.00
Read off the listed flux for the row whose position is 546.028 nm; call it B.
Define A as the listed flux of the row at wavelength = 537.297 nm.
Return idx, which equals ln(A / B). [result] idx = 0.06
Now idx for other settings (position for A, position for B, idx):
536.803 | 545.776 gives -0.06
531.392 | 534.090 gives 0.06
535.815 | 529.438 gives 0.14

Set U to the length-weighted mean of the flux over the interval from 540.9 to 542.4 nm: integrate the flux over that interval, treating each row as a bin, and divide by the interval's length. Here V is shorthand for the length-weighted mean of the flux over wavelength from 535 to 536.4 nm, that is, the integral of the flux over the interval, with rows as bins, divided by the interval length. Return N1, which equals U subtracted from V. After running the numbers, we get 1.2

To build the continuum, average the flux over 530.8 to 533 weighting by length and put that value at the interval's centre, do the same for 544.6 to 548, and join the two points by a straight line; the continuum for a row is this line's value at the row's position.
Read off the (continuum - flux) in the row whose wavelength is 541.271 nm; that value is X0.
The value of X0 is 0.3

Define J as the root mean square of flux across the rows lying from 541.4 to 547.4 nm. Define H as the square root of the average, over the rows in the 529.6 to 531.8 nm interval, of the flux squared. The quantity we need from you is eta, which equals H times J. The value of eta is 241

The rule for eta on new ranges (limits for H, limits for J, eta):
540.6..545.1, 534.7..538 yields 241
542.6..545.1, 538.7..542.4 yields 224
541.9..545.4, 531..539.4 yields 243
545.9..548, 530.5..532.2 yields 246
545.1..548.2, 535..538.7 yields 251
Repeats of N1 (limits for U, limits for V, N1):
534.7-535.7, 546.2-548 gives -0.1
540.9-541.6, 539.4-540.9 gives -0.4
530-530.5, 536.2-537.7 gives 0.0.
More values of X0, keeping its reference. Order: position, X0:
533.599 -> 1.2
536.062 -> -0.8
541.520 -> -0.3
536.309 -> -1.5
